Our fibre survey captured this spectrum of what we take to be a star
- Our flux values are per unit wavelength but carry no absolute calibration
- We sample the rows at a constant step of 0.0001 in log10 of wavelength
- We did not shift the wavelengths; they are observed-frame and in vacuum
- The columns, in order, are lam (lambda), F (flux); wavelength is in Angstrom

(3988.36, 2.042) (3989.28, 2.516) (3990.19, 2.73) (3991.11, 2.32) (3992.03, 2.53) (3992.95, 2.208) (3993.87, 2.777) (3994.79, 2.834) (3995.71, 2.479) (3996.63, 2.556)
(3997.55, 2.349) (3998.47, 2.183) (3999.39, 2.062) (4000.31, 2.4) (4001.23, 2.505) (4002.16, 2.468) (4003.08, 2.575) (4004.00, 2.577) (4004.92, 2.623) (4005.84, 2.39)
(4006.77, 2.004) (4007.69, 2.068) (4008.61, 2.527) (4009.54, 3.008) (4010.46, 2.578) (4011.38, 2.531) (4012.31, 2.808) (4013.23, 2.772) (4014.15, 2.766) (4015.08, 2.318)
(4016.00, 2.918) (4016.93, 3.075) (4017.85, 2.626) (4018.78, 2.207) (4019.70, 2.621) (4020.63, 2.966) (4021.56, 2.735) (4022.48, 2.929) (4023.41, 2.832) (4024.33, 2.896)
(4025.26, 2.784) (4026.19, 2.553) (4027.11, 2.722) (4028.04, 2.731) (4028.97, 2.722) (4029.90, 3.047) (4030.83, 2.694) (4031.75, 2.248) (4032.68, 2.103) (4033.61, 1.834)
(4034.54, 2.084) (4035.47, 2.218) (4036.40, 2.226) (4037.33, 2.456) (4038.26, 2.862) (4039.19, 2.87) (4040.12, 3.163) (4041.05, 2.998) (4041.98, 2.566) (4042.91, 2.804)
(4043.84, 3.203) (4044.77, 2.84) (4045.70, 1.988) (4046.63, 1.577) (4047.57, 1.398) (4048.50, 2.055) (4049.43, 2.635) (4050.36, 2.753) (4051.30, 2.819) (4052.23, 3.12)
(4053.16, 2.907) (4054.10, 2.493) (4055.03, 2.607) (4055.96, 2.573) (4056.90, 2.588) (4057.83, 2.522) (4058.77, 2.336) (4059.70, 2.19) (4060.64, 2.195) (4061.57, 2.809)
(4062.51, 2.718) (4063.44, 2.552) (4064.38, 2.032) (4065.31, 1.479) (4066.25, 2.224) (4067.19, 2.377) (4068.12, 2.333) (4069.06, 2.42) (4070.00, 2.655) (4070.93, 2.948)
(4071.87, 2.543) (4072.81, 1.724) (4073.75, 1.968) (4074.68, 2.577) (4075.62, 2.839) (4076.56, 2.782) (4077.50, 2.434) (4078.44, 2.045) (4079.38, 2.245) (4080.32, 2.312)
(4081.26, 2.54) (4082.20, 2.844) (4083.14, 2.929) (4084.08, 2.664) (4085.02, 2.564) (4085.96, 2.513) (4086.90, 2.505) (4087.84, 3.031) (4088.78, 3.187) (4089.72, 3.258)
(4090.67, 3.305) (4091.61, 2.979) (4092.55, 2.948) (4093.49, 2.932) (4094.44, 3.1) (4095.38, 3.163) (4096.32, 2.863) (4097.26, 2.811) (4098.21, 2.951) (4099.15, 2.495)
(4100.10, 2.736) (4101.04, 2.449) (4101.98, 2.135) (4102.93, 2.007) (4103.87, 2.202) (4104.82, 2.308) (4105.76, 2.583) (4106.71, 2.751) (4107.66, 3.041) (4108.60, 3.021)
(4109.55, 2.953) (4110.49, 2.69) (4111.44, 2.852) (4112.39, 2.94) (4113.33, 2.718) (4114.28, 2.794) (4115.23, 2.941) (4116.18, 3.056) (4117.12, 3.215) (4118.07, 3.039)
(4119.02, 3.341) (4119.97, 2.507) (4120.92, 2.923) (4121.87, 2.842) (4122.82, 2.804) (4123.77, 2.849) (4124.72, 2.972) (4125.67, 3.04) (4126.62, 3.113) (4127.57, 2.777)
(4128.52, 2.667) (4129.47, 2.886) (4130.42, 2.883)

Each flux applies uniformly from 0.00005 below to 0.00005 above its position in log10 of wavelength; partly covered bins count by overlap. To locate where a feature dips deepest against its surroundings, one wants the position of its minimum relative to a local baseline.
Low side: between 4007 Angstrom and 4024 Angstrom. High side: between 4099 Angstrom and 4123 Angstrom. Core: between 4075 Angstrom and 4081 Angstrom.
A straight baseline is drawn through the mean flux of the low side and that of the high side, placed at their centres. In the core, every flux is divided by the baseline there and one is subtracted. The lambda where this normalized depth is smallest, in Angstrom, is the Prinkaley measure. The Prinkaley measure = 4078.44 Angstrom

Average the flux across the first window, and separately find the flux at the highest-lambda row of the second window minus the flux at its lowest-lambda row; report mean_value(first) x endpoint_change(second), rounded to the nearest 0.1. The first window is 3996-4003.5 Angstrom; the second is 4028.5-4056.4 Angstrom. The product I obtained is -0.4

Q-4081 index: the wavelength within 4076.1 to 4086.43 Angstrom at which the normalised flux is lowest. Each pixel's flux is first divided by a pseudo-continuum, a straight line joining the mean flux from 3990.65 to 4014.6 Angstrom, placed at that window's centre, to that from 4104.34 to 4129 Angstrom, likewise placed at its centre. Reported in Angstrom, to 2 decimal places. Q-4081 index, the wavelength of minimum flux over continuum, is 4078.44 Angstrom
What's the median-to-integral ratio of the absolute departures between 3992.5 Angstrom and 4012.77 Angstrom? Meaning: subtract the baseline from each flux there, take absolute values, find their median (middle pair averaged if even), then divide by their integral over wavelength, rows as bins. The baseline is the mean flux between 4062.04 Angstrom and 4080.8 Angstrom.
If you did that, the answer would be 0.043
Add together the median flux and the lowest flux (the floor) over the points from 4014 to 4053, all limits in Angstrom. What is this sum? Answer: 4.1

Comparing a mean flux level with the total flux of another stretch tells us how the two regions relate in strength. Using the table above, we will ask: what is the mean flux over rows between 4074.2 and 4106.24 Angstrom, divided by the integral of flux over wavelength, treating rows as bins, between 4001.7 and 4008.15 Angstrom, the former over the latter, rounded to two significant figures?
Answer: 0.17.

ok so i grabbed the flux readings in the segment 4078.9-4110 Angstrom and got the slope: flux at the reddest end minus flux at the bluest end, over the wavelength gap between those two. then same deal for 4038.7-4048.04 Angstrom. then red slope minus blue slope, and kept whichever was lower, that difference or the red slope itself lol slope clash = 0.02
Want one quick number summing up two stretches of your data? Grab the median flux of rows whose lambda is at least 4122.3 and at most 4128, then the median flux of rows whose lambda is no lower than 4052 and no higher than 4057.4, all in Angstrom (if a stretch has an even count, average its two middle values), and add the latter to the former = 5.51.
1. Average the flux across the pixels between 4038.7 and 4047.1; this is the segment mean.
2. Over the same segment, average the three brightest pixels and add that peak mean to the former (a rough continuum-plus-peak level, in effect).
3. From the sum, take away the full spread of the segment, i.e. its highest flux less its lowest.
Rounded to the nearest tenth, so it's 4.2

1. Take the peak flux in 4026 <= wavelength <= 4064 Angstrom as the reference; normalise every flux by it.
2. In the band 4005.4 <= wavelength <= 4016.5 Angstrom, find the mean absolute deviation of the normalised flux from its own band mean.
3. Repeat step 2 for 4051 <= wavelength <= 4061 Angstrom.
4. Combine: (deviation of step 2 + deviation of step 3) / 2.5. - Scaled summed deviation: 0.058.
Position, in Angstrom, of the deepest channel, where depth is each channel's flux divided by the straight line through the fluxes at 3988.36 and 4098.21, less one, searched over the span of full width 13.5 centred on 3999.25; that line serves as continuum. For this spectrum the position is 3999.39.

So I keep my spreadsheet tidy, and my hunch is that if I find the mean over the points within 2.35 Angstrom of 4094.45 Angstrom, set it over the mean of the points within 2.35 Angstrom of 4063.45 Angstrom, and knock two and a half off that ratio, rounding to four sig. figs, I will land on -1.205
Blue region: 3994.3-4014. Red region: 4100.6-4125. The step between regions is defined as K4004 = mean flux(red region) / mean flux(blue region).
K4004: 1.11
